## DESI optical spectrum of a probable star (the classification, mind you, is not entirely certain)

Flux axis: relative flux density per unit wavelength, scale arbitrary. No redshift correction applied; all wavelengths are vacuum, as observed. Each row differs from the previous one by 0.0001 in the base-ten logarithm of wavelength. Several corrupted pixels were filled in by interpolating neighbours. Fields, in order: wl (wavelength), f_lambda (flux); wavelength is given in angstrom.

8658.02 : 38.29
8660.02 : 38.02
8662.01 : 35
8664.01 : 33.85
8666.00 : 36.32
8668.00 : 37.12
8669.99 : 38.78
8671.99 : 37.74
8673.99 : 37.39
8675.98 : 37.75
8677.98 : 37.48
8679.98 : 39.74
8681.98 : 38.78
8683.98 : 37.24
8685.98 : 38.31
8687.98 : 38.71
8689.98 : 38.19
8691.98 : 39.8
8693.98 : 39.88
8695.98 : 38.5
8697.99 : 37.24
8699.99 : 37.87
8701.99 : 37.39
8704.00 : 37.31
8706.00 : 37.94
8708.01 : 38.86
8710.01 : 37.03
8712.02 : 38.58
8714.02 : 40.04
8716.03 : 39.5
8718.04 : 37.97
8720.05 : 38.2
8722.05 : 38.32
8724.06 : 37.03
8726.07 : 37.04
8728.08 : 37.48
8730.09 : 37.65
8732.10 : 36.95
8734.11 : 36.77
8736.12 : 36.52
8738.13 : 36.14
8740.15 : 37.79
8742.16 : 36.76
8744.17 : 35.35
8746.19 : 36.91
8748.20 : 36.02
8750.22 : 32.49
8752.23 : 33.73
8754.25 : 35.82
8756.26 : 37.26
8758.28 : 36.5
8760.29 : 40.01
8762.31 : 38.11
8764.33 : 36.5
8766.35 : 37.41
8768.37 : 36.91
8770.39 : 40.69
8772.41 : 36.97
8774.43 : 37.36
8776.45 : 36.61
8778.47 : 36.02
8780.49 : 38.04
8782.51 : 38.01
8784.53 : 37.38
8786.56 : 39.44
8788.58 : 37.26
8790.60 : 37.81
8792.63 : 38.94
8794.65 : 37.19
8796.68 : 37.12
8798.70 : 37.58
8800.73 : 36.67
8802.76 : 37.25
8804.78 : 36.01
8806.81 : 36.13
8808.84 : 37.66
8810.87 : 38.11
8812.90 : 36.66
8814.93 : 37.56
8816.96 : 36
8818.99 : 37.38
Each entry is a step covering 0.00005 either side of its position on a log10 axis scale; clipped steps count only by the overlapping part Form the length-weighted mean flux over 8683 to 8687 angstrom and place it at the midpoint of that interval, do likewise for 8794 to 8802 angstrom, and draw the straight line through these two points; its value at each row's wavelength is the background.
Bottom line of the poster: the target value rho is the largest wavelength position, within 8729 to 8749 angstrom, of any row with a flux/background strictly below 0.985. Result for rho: 8748.20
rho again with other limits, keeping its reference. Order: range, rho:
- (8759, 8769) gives 8764.33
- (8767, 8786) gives 8778.47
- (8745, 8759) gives 8758.28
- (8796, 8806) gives 8804.78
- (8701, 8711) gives 8710.01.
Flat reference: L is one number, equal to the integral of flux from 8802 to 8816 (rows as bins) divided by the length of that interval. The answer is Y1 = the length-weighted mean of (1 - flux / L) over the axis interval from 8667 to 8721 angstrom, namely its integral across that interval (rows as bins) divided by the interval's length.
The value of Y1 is -0.033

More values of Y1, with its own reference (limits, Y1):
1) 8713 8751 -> -0.002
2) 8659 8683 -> -0.008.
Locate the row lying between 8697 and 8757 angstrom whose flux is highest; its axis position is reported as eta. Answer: 8714.02 angstrom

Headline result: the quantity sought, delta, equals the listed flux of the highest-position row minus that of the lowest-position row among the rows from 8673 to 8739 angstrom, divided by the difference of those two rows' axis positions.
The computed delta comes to -0.02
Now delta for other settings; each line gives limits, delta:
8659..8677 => -0.02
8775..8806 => -0.02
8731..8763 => 0.04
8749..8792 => 0.13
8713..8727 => -0.25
